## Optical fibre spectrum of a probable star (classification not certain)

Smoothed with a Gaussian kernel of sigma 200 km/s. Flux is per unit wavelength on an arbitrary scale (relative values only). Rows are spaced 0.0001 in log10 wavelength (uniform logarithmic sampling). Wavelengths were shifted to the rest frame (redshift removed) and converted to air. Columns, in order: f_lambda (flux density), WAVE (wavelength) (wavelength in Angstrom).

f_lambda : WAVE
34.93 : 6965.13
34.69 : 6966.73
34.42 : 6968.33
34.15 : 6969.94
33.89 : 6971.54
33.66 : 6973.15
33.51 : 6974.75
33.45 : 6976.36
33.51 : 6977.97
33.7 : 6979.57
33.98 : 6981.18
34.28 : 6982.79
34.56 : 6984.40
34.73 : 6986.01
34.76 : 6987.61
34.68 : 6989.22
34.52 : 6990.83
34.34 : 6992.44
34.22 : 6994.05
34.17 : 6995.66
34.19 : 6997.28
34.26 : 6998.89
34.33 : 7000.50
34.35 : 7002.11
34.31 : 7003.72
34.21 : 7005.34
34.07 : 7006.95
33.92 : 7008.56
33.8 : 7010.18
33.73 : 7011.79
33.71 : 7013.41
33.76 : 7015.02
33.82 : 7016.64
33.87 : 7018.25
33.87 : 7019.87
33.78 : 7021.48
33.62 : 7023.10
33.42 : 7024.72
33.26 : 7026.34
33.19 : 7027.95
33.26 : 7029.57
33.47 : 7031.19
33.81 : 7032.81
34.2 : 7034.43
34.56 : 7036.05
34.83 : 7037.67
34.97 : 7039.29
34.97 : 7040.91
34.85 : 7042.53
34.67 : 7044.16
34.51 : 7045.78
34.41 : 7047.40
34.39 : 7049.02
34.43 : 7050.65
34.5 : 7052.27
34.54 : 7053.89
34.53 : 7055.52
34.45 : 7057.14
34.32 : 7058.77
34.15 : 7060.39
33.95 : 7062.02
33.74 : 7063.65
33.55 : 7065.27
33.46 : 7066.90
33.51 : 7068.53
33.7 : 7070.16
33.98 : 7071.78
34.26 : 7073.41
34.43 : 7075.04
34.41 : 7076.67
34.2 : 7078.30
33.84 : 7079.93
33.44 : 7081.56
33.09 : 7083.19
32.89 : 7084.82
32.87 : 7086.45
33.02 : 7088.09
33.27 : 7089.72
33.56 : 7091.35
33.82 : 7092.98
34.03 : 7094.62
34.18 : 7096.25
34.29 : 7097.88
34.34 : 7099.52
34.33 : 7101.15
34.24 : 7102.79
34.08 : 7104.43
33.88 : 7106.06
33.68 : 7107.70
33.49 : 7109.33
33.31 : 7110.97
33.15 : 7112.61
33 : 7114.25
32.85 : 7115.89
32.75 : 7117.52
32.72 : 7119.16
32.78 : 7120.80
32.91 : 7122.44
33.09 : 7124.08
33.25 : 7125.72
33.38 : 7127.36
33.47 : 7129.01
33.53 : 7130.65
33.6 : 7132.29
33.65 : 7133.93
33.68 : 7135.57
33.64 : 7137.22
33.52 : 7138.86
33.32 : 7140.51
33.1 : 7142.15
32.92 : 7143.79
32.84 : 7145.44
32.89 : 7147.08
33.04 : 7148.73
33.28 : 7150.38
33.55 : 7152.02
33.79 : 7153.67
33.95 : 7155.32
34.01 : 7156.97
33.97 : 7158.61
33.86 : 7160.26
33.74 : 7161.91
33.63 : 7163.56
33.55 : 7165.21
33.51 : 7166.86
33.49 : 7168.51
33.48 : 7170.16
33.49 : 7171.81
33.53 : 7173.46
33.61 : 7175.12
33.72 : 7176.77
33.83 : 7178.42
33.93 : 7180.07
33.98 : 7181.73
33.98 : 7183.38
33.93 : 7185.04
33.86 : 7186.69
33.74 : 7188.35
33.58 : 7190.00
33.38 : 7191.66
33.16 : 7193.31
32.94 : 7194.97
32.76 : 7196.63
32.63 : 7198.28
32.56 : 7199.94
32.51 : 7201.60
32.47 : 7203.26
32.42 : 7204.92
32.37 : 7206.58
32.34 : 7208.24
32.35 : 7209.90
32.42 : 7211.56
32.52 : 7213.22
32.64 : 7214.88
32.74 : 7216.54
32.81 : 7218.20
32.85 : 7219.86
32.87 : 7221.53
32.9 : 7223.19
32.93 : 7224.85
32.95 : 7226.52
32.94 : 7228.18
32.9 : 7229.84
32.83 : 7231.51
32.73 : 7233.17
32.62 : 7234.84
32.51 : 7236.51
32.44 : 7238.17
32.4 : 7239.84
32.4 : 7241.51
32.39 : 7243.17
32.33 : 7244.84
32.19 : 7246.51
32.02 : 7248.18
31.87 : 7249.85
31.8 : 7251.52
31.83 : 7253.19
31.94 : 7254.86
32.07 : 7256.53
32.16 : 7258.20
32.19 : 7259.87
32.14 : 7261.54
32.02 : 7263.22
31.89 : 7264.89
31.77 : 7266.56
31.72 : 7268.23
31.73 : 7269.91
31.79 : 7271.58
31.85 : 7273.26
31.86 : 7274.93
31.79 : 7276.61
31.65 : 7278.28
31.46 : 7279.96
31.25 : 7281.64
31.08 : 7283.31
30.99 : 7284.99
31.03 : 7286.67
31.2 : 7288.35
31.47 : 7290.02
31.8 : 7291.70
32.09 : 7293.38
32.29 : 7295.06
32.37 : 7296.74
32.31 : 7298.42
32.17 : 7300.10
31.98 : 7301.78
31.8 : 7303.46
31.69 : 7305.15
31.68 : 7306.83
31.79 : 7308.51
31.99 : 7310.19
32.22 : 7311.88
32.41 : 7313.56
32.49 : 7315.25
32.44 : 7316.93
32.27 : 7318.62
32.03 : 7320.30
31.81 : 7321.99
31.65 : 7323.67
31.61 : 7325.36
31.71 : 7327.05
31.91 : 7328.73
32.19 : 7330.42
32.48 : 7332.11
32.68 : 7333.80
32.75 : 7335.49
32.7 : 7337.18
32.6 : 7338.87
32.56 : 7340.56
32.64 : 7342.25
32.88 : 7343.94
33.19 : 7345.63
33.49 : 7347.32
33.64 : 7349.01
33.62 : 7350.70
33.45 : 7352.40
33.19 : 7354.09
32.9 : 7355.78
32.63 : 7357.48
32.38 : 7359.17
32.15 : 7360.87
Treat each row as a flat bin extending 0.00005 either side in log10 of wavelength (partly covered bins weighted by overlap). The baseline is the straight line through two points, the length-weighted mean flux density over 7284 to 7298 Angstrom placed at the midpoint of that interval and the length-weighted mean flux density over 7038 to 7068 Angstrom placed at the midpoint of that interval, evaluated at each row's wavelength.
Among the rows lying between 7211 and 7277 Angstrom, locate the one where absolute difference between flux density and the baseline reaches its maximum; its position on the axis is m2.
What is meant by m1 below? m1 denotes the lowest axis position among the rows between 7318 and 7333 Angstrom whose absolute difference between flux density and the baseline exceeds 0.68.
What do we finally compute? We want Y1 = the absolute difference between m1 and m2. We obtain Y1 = 90.4 Angstrom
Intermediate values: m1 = 7318.62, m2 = 7228.18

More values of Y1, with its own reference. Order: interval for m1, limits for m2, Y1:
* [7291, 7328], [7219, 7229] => 68.6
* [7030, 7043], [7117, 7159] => 88.0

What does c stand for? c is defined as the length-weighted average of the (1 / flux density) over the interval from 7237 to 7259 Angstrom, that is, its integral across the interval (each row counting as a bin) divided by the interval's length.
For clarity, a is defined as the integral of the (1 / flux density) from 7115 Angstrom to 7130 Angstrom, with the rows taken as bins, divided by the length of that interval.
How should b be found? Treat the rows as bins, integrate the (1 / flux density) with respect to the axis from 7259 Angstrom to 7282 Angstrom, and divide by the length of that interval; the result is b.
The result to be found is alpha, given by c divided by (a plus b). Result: 0.50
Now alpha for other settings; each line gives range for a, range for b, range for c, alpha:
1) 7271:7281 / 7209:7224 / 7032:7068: 0.47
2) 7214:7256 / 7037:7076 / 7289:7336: 0.52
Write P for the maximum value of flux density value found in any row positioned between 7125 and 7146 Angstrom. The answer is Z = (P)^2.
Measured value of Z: 1134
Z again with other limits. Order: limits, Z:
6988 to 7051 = 1223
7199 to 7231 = 1086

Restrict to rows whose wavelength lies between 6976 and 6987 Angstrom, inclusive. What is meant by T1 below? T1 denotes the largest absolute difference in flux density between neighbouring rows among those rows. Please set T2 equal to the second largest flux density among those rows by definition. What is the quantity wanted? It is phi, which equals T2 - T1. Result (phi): 34.3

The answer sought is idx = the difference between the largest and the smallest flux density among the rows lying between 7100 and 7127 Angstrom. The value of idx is 1.61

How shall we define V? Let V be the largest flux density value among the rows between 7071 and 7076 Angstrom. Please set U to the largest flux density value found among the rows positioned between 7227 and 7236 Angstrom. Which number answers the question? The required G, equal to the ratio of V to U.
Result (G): 1.05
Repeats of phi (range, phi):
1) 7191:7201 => 32.9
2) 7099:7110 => 34.1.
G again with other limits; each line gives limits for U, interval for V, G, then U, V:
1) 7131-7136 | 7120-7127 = 0.99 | 33.68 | 33.25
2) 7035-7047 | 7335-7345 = 0.94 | 34.97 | 32.88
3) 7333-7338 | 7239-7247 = 0.99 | 32.75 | 32.4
